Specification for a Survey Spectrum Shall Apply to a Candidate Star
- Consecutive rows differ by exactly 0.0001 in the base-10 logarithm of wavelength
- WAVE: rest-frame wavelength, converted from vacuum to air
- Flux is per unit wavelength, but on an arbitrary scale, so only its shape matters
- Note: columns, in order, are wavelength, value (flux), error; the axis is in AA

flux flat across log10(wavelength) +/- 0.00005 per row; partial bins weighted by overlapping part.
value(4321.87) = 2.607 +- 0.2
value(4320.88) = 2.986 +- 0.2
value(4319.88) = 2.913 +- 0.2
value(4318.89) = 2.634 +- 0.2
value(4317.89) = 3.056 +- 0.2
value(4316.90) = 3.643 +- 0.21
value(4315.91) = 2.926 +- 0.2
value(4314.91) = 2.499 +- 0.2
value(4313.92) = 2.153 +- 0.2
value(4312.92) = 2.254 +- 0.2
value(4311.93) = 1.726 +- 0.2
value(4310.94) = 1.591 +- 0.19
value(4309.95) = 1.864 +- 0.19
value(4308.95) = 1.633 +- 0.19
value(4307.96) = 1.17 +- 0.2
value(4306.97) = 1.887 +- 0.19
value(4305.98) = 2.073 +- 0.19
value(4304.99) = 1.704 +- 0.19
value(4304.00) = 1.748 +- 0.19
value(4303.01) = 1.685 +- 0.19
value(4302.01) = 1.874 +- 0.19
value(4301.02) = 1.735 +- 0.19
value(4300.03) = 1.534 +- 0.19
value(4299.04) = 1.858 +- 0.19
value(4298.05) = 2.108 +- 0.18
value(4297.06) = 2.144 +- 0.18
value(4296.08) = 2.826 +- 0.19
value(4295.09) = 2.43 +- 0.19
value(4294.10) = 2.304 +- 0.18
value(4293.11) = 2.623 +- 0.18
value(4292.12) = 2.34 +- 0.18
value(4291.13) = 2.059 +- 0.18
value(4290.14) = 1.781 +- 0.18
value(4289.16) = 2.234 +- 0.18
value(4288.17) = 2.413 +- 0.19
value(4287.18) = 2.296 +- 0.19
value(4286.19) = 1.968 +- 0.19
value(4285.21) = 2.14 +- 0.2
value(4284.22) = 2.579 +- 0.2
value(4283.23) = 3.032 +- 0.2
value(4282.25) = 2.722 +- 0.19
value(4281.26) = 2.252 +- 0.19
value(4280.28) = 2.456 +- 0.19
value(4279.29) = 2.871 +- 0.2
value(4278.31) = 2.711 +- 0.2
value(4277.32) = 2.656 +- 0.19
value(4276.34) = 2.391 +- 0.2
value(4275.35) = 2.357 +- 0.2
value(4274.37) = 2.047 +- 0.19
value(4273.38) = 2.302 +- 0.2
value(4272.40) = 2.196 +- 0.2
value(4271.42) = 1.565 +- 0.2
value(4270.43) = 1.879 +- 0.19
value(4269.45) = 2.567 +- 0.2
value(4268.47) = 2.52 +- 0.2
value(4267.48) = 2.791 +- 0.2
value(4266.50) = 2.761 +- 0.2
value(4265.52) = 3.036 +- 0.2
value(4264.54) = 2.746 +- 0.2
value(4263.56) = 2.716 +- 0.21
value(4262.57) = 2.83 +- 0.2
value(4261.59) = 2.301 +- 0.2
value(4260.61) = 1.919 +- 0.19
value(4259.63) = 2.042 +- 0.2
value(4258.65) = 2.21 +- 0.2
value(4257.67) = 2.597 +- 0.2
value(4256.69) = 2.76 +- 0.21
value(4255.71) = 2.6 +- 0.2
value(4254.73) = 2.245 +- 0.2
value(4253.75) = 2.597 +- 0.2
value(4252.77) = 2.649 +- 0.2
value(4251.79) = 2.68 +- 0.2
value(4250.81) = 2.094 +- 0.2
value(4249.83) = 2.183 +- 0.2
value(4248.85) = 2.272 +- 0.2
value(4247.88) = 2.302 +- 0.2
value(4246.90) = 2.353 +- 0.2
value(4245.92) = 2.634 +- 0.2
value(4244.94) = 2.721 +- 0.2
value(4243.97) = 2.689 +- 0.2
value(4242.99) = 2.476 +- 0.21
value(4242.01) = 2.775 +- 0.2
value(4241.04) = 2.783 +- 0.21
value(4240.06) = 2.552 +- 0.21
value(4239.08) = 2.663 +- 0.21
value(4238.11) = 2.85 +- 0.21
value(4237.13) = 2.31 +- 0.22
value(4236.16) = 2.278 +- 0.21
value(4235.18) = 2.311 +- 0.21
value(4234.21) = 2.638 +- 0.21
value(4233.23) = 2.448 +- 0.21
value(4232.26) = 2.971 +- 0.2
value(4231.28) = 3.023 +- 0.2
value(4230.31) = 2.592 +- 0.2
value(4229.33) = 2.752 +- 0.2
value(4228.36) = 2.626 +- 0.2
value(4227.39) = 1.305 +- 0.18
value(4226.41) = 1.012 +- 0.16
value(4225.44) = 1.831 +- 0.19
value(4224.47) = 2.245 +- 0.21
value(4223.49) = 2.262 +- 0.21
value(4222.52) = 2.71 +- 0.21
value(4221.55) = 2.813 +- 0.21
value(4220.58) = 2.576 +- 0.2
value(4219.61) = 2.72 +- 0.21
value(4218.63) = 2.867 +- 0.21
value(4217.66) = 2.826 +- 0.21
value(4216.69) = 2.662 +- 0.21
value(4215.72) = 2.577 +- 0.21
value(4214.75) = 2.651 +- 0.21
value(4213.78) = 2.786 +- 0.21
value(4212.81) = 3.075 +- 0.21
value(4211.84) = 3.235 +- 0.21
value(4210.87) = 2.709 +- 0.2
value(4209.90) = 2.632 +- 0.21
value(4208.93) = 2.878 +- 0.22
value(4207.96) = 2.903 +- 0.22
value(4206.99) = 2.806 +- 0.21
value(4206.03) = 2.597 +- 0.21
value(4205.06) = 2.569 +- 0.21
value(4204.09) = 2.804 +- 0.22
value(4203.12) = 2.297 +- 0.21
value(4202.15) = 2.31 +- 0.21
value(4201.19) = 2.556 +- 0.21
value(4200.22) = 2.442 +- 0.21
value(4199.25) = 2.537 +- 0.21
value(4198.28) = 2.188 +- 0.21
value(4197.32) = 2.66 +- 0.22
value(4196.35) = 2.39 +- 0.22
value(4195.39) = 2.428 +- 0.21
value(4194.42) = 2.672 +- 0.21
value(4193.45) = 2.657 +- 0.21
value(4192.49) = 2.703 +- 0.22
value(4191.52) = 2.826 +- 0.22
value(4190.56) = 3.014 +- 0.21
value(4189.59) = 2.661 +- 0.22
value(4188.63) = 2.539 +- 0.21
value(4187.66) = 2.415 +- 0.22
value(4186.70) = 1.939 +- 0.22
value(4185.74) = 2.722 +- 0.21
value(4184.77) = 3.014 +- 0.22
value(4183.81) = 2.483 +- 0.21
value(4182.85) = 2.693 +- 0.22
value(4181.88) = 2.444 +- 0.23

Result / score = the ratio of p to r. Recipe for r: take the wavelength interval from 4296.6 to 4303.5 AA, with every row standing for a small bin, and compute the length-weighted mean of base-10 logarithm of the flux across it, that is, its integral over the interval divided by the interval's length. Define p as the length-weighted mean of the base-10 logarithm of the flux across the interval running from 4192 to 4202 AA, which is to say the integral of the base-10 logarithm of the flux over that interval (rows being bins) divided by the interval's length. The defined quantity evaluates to 1.52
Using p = 0.400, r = 0.26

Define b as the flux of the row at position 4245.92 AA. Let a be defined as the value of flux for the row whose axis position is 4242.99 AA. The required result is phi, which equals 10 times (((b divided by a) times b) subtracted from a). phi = -3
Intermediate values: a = 2.476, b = 2.634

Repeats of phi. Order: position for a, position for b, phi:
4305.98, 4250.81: 0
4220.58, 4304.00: 14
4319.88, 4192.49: 4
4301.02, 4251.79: -24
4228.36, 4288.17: 4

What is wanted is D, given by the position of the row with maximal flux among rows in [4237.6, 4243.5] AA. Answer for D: 4238.11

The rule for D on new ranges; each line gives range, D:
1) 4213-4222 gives 4218.63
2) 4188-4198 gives 4190.56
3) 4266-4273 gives 4267.48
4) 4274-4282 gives 4279.29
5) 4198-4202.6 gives 4201.19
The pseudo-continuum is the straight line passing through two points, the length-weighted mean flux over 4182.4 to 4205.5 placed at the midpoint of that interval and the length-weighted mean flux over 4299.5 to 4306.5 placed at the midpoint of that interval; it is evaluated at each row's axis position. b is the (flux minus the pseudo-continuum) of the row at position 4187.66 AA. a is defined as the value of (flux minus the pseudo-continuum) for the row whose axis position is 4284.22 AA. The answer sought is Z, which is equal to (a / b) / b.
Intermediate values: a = 0.7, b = -0.19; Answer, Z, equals 18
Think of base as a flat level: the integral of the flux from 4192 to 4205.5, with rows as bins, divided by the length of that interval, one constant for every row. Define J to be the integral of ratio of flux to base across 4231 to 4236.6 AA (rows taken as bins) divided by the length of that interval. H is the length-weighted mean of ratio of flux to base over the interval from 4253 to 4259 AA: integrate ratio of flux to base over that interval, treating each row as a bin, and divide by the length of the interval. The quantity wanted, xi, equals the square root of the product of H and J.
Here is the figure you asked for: 1.02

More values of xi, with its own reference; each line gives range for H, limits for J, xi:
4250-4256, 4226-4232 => 0.94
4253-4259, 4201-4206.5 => 1.00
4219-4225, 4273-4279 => 0.99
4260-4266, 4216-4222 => 1.06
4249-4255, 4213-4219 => 1.02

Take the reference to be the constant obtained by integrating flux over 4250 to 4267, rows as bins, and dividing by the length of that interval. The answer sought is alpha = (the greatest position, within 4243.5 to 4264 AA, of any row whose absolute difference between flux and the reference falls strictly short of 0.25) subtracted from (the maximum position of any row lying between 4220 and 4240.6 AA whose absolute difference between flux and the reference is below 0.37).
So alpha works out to -23.5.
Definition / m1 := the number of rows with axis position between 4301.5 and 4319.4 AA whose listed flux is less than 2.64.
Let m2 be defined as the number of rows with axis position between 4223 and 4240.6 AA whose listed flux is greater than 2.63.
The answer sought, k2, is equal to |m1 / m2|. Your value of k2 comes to 2.50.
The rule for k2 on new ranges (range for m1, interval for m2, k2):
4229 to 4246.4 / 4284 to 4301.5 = 9.00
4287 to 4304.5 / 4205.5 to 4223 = 1.13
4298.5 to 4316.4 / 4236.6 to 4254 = 1.89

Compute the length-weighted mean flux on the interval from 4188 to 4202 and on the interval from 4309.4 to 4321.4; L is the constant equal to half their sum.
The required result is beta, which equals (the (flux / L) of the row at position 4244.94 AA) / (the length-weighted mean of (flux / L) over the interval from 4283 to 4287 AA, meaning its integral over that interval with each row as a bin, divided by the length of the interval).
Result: 1.14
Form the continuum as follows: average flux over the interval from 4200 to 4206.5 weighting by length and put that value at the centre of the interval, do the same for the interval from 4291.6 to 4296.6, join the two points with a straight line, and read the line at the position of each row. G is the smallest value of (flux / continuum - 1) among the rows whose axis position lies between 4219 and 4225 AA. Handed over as -0.11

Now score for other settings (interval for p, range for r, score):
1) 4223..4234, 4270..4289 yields 0.92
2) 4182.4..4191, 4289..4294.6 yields 1.20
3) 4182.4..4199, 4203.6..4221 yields 0.93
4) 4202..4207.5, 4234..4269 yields 1.03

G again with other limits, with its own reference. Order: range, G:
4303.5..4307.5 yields -0.32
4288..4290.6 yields -0.29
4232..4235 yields -0.02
